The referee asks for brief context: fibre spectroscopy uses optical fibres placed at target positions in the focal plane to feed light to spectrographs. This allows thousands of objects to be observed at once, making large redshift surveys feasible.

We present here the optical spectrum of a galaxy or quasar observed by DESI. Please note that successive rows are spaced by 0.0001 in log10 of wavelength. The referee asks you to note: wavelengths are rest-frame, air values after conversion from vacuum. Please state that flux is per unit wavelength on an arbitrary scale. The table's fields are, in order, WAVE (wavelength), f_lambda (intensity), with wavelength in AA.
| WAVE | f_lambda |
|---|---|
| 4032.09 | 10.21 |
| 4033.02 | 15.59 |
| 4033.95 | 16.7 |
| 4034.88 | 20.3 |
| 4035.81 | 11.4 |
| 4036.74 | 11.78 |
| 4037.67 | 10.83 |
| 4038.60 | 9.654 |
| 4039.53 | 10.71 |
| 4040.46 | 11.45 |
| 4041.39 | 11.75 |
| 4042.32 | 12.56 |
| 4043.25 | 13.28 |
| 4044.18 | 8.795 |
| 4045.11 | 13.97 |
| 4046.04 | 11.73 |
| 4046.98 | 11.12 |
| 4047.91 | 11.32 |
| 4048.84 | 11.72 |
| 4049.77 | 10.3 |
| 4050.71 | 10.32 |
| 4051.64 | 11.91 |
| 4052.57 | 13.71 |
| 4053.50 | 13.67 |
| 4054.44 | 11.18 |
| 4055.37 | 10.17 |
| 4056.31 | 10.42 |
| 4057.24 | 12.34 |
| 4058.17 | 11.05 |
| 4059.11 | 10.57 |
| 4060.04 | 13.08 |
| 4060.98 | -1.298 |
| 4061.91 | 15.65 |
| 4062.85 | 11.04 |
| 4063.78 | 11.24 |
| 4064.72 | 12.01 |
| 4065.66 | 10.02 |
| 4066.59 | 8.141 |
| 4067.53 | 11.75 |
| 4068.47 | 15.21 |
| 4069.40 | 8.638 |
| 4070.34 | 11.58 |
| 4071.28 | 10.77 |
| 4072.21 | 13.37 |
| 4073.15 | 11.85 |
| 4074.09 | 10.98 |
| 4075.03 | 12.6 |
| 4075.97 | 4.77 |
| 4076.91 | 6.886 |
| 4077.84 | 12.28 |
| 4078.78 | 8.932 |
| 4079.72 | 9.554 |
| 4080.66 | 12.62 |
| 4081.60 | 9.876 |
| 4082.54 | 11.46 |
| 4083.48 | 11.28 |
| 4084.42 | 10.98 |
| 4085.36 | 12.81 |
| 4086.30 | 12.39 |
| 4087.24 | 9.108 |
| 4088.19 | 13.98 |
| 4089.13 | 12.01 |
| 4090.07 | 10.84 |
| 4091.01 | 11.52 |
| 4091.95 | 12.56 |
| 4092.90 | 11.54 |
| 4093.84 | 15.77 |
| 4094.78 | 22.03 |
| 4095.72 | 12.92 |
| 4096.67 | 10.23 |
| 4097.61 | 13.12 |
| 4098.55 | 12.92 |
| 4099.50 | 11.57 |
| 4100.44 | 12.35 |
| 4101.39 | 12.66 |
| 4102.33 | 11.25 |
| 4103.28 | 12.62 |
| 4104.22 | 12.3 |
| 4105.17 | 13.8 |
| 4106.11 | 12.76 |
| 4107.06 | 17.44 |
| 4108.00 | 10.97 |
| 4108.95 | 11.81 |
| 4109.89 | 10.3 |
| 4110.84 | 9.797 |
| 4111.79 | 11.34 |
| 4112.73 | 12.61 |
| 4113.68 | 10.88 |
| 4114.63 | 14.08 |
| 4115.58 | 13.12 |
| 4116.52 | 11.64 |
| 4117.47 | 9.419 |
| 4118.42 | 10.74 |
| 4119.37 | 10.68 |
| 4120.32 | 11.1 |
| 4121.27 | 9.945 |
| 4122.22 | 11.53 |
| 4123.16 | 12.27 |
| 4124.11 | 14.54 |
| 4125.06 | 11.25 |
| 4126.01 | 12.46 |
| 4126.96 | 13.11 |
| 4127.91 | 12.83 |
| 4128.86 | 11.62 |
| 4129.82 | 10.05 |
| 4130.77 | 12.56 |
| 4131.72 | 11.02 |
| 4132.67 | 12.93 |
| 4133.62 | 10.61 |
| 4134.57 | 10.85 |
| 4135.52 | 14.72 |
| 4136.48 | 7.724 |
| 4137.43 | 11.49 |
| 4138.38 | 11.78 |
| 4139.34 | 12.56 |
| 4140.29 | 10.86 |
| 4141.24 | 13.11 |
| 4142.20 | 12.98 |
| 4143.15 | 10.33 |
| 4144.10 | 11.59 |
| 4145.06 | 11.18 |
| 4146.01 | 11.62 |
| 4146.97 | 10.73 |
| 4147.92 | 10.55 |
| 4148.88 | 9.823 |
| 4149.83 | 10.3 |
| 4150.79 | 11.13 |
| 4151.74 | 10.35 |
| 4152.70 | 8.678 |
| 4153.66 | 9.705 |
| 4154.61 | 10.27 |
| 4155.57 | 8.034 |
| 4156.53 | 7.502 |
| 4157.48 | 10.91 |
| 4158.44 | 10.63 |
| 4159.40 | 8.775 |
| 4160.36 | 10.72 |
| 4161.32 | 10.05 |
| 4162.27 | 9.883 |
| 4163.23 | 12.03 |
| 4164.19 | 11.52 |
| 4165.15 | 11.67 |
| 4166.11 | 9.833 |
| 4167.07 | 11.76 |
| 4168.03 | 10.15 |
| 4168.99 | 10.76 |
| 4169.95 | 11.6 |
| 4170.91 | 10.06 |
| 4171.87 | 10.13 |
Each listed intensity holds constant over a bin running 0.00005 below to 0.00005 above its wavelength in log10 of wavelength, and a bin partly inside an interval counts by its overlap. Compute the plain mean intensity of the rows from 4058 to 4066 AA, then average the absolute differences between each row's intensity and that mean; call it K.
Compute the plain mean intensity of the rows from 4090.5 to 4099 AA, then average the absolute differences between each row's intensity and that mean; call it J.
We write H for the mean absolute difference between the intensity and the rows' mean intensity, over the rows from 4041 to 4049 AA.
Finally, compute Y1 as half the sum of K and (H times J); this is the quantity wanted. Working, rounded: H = 1.0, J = 2.35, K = 2.67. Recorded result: 2.5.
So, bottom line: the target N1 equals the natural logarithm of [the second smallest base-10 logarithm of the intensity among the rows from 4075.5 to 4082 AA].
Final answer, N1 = -0.18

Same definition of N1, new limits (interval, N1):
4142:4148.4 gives 0.02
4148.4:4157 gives -0.10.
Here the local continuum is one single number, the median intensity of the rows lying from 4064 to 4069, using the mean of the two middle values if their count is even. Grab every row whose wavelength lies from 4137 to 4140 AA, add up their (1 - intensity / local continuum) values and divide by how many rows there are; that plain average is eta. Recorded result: -0.016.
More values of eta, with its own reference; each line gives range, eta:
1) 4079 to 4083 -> 0.074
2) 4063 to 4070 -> 0.064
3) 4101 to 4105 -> -0.039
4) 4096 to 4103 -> -0.022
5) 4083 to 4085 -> 0.053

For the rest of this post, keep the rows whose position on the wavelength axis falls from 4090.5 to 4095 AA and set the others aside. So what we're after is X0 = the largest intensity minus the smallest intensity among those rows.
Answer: 10.5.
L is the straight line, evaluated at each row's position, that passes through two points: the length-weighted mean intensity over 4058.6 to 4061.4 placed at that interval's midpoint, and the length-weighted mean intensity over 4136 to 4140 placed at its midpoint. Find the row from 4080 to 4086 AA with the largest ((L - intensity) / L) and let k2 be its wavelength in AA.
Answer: 4081.60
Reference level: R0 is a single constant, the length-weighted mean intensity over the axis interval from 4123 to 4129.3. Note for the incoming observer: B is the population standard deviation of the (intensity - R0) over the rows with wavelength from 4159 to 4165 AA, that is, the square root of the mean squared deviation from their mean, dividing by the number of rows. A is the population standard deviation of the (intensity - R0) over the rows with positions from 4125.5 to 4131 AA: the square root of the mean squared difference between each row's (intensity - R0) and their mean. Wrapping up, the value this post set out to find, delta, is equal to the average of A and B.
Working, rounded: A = 1.0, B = 1.08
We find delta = 1.1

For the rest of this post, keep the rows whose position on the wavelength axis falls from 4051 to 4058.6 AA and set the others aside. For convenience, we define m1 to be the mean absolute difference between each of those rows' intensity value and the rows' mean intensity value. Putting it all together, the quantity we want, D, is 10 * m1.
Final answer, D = 11.0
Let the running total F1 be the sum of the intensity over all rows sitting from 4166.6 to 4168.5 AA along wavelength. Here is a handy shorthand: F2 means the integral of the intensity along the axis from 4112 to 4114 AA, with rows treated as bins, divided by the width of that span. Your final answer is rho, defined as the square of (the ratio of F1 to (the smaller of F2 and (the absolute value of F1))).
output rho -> 3.5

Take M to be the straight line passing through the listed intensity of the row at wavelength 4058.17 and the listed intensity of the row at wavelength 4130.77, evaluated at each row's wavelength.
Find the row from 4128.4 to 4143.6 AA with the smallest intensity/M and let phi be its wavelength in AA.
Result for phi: 4136.48 AA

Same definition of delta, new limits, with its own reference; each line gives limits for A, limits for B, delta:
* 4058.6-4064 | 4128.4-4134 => 3.2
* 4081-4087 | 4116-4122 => 0.8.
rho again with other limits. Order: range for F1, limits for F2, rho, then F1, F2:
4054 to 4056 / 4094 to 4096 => 1.5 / 21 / 17.7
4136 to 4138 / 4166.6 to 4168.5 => 3.1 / 19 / 11.0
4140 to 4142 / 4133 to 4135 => 4.8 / 24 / 10.9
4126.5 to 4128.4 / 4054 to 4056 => 5.9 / 26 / 10.6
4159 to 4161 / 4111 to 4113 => 2.8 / 19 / 11.6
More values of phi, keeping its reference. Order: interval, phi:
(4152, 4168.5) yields 4156.53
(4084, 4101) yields 4087.24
